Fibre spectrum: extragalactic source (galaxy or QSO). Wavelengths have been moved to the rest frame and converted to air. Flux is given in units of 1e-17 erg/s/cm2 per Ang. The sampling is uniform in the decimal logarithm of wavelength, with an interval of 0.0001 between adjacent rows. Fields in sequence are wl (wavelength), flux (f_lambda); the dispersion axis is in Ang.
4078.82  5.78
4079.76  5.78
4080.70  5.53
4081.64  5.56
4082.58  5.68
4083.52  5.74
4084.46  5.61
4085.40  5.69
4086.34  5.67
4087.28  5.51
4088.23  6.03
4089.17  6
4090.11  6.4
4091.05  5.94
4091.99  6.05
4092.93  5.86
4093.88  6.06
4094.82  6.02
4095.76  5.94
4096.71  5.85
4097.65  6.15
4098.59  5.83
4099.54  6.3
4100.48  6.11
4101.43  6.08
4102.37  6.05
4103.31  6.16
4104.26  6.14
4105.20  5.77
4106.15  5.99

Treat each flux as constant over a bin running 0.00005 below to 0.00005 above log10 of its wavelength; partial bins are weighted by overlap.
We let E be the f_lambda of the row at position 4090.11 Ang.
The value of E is 6.4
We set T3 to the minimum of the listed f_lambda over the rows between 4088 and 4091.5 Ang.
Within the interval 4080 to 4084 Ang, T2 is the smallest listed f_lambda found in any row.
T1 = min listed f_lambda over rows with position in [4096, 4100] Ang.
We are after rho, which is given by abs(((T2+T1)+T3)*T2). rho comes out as 96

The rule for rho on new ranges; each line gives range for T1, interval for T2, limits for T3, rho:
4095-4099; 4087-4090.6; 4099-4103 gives 96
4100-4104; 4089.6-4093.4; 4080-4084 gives 102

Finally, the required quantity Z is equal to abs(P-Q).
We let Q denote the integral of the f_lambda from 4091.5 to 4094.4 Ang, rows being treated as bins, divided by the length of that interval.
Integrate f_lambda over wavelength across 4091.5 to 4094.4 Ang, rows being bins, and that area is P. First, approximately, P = 17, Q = 5.99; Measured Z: 11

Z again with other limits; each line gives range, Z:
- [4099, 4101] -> 6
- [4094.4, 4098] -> 16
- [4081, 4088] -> 34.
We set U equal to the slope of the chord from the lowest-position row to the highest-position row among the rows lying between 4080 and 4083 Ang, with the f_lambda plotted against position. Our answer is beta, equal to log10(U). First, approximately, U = 0.08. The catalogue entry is -1.1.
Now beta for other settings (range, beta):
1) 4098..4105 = -1.3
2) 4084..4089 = -1.0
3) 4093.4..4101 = -2.1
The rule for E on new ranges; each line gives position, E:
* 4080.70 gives 5.53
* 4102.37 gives 6.05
